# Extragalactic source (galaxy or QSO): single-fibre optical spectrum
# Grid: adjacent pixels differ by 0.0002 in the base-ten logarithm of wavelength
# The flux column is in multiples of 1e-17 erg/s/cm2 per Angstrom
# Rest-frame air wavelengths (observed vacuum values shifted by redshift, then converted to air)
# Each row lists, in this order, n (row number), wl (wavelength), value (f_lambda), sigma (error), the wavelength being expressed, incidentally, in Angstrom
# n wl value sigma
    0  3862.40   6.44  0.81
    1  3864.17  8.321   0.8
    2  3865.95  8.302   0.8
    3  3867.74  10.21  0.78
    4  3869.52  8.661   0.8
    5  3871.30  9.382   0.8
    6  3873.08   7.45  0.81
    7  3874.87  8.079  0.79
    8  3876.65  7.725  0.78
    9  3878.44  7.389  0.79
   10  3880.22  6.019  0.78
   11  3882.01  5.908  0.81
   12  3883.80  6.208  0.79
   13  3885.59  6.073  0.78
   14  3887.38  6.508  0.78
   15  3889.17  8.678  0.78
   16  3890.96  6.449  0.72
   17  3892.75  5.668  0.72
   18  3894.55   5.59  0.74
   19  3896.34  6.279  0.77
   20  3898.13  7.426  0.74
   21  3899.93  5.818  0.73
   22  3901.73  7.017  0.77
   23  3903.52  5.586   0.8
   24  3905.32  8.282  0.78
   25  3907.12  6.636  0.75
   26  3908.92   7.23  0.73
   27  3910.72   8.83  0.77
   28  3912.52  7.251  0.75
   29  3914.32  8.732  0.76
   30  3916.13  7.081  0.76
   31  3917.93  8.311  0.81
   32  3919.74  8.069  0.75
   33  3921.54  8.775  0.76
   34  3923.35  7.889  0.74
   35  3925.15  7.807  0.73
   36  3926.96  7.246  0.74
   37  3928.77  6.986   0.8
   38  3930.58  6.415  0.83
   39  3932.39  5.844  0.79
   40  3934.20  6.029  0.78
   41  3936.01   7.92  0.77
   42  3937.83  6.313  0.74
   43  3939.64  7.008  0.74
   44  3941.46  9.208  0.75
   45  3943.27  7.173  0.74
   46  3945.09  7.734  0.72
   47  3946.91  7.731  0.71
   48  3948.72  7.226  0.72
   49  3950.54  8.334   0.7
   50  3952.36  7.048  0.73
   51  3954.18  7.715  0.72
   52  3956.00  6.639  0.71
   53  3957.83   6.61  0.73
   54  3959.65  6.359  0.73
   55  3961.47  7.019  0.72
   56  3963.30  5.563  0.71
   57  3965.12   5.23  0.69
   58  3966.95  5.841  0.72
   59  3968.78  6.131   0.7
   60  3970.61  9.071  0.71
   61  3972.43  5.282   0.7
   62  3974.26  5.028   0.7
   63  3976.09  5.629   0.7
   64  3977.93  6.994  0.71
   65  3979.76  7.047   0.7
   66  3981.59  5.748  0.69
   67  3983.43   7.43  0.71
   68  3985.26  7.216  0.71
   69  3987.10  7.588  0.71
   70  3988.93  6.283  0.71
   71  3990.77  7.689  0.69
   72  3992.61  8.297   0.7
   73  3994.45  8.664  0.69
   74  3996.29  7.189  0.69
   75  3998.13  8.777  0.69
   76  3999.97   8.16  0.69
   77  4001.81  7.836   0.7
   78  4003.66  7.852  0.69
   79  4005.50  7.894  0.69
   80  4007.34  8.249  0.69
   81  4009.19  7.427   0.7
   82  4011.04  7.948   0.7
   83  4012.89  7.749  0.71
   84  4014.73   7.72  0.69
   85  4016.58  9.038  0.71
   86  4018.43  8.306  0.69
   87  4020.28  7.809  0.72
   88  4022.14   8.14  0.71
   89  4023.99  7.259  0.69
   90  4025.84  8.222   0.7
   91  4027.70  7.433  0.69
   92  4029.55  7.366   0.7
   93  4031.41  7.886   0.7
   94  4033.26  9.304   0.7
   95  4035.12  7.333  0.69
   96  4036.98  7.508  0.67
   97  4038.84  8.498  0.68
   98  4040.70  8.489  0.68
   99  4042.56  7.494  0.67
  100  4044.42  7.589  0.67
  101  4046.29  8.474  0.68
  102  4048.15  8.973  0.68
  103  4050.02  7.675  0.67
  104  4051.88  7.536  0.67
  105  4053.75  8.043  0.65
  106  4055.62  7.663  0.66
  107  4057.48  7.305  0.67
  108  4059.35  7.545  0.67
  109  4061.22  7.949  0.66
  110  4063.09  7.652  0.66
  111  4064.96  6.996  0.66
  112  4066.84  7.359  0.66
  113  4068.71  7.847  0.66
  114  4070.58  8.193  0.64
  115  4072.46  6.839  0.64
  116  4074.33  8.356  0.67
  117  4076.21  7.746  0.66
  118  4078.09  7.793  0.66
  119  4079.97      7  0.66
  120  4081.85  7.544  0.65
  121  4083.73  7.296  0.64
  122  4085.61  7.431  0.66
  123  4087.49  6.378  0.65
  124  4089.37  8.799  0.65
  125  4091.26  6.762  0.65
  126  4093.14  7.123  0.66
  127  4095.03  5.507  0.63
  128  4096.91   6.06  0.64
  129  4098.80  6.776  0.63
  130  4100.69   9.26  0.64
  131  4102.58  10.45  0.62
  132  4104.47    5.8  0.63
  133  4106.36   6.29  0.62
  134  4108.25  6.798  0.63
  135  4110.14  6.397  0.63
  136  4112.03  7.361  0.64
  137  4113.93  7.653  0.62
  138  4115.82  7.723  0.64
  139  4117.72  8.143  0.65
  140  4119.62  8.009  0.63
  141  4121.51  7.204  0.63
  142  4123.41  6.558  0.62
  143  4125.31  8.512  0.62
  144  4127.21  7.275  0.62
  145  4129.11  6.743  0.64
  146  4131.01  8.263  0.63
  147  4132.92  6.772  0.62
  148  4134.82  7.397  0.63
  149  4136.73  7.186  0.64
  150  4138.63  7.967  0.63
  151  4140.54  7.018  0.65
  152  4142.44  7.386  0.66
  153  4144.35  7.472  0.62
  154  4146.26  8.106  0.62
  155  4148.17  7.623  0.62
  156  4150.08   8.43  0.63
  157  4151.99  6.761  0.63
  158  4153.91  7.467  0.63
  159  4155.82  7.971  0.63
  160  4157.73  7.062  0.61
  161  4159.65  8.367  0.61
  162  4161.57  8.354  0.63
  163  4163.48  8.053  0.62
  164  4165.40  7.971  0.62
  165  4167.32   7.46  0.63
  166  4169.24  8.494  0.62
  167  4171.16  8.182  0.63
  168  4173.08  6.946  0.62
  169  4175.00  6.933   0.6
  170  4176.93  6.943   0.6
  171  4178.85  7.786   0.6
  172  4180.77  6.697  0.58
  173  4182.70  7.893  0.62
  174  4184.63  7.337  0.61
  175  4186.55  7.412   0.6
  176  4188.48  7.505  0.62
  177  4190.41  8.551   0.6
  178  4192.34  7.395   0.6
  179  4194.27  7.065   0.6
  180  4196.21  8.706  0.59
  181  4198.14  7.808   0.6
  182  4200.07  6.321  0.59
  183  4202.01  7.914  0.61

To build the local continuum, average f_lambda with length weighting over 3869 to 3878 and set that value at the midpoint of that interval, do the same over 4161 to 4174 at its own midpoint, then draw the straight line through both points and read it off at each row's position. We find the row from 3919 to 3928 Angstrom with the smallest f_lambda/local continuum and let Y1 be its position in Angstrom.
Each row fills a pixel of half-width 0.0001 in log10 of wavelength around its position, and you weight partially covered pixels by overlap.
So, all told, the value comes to 3926.96 Angstrom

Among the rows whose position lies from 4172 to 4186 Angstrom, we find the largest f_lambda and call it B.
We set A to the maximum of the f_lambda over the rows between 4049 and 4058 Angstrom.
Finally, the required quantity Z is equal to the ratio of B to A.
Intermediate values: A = 8.043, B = 7.893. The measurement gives 0.98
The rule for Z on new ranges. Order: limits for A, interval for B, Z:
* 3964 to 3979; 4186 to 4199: 0.96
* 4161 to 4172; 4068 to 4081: 0.98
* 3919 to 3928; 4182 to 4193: 0.97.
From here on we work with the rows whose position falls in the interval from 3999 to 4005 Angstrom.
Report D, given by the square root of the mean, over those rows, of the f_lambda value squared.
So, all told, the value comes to 8.0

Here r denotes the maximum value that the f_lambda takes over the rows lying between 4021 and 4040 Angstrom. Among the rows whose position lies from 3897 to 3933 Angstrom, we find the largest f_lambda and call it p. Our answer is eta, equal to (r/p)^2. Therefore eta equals 1.11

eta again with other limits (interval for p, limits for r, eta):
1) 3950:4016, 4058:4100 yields 0.94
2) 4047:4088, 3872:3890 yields 0.94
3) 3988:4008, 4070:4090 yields 1.01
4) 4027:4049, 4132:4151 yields 0.82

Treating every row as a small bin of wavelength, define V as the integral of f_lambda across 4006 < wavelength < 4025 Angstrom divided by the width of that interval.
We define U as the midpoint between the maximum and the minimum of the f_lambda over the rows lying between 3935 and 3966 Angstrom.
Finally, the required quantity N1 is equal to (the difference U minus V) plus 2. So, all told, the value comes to 1.3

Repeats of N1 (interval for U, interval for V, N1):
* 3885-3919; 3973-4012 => 1.8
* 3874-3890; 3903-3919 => 1.7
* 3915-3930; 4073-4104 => 2.4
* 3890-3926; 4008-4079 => 1.4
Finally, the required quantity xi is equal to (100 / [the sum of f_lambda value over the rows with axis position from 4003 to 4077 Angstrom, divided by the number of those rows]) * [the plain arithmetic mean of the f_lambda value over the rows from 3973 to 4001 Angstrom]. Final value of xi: 91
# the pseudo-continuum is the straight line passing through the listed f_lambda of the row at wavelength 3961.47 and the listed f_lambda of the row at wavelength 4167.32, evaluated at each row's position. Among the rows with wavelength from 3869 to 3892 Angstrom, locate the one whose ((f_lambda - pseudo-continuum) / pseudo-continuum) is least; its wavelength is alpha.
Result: 3882.01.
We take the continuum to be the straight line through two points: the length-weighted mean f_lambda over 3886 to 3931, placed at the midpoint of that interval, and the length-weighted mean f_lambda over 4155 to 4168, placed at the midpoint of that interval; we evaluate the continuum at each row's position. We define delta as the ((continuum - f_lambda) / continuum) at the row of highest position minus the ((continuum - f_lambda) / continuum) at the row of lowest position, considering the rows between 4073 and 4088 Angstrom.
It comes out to 0.26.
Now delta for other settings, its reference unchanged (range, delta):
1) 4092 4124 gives 0.08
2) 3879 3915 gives -0.36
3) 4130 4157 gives 0.05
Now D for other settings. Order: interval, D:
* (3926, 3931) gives 6.9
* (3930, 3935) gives 6.1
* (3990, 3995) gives 8.2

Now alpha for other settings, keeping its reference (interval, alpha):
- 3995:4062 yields 4057.48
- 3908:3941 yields 3932.39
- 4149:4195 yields 4180.77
